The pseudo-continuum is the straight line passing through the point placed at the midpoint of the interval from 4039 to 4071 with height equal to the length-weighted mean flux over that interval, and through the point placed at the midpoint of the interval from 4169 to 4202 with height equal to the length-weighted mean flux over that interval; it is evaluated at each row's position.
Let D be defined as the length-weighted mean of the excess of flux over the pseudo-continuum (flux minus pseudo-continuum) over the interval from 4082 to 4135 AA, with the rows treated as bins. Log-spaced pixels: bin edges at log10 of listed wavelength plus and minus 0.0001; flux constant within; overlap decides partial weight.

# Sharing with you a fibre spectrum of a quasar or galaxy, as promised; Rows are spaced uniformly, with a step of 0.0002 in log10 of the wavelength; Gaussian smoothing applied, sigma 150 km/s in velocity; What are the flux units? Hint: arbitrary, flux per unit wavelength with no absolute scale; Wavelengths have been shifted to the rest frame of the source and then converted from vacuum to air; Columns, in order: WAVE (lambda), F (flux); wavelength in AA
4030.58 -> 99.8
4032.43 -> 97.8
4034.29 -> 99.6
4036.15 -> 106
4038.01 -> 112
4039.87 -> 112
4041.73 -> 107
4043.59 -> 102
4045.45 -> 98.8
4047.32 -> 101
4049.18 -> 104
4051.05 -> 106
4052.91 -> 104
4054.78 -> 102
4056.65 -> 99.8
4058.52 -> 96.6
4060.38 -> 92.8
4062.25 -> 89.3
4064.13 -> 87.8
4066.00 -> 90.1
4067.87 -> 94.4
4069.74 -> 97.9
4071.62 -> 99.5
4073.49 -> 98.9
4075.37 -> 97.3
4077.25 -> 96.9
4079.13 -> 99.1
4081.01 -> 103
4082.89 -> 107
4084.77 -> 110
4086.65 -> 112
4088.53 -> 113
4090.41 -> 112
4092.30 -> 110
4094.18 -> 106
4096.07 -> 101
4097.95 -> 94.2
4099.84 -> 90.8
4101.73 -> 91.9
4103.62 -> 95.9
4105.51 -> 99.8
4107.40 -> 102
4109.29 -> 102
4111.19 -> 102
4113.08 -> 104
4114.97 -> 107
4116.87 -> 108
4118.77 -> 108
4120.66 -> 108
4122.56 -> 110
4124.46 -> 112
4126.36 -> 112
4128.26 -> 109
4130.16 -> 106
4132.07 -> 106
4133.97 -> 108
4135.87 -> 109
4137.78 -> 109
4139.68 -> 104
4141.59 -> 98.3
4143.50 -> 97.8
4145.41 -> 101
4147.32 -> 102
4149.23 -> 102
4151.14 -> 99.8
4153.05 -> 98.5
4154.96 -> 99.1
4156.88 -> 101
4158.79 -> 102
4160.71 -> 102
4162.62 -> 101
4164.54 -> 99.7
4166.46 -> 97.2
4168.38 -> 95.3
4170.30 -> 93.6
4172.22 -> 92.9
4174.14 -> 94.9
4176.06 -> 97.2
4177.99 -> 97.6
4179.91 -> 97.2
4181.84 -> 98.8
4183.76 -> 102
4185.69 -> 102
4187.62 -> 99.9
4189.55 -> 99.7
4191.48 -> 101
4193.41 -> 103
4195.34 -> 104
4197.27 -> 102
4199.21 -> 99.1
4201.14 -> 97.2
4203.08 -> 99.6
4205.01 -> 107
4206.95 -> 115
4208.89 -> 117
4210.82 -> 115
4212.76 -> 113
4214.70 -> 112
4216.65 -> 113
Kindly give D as 6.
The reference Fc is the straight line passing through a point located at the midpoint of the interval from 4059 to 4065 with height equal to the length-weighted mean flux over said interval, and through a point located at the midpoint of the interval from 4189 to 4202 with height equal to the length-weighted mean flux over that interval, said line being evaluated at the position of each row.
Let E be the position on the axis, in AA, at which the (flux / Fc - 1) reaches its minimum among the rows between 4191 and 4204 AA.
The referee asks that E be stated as 4201.14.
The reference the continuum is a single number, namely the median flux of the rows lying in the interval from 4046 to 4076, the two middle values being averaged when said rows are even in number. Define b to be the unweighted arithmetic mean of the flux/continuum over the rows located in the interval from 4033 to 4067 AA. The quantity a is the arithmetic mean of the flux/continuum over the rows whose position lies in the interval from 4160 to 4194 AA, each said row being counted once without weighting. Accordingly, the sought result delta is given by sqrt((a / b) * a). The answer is 0.99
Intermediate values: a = 1.00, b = 1.02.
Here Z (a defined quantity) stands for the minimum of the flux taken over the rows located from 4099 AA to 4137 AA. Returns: 90.8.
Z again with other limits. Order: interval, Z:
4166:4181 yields 92.9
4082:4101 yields 90.8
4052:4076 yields 87.8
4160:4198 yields 92.9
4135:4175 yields 92.9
